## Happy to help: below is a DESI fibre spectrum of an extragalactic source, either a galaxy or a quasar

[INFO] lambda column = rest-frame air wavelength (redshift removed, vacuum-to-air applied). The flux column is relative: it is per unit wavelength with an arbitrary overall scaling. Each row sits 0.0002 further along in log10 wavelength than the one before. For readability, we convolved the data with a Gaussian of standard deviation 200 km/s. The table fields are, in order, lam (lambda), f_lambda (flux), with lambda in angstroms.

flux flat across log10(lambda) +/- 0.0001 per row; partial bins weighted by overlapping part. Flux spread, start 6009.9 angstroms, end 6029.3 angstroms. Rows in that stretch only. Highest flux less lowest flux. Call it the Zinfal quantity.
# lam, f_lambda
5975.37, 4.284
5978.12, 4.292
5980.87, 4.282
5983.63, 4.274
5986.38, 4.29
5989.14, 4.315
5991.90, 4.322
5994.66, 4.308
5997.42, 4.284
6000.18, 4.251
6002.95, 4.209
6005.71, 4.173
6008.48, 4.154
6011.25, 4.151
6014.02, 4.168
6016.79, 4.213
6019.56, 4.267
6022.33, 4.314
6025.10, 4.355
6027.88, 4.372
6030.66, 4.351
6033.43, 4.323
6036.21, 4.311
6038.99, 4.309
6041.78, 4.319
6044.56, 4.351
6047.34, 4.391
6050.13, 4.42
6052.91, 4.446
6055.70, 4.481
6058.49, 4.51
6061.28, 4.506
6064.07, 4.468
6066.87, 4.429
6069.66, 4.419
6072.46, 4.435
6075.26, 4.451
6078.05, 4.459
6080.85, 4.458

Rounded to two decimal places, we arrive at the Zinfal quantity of 0.22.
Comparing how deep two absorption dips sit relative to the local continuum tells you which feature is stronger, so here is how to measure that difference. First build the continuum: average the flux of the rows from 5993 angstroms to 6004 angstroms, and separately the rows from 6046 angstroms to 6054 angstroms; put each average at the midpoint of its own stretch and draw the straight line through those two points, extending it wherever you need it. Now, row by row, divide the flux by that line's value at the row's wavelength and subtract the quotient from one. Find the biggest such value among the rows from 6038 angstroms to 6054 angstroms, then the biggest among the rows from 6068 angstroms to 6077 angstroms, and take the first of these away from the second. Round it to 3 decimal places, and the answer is -0.004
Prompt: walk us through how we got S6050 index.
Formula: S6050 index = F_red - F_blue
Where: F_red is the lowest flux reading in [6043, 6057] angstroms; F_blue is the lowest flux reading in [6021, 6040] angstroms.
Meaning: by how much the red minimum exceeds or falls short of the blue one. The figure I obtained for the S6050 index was 0.04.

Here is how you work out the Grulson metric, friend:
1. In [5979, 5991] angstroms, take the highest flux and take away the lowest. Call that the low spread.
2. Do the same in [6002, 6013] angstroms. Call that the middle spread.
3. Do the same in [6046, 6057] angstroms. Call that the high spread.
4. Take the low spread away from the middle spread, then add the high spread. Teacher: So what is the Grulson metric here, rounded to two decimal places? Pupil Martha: 0.11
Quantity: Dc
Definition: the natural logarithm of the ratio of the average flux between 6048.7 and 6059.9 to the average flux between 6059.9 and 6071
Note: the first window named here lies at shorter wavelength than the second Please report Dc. 0.00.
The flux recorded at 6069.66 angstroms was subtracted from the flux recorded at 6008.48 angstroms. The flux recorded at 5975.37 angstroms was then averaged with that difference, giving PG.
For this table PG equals 2.01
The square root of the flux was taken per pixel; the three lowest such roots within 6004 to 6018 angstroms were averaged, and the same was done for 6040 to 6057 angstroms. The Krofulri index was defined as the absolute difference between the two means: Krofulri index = 0.047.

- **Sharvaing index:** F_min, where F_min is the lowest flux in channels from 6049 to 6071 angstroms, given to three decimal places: 4.419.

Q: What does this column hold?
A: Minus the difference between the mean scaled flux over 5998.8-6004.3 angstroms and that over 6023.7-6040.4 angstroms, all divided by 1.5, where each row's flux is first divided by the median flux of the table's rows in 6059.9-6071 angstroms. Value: 0.016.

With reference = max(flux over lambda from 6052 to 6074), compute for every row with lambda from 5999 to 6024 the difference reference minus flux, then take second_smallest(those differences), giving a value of 0.24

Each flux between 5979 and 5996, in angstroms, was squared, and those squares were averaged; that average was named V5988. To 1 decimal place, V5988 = 18.5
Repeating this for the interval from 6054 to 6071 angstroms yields 20.0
